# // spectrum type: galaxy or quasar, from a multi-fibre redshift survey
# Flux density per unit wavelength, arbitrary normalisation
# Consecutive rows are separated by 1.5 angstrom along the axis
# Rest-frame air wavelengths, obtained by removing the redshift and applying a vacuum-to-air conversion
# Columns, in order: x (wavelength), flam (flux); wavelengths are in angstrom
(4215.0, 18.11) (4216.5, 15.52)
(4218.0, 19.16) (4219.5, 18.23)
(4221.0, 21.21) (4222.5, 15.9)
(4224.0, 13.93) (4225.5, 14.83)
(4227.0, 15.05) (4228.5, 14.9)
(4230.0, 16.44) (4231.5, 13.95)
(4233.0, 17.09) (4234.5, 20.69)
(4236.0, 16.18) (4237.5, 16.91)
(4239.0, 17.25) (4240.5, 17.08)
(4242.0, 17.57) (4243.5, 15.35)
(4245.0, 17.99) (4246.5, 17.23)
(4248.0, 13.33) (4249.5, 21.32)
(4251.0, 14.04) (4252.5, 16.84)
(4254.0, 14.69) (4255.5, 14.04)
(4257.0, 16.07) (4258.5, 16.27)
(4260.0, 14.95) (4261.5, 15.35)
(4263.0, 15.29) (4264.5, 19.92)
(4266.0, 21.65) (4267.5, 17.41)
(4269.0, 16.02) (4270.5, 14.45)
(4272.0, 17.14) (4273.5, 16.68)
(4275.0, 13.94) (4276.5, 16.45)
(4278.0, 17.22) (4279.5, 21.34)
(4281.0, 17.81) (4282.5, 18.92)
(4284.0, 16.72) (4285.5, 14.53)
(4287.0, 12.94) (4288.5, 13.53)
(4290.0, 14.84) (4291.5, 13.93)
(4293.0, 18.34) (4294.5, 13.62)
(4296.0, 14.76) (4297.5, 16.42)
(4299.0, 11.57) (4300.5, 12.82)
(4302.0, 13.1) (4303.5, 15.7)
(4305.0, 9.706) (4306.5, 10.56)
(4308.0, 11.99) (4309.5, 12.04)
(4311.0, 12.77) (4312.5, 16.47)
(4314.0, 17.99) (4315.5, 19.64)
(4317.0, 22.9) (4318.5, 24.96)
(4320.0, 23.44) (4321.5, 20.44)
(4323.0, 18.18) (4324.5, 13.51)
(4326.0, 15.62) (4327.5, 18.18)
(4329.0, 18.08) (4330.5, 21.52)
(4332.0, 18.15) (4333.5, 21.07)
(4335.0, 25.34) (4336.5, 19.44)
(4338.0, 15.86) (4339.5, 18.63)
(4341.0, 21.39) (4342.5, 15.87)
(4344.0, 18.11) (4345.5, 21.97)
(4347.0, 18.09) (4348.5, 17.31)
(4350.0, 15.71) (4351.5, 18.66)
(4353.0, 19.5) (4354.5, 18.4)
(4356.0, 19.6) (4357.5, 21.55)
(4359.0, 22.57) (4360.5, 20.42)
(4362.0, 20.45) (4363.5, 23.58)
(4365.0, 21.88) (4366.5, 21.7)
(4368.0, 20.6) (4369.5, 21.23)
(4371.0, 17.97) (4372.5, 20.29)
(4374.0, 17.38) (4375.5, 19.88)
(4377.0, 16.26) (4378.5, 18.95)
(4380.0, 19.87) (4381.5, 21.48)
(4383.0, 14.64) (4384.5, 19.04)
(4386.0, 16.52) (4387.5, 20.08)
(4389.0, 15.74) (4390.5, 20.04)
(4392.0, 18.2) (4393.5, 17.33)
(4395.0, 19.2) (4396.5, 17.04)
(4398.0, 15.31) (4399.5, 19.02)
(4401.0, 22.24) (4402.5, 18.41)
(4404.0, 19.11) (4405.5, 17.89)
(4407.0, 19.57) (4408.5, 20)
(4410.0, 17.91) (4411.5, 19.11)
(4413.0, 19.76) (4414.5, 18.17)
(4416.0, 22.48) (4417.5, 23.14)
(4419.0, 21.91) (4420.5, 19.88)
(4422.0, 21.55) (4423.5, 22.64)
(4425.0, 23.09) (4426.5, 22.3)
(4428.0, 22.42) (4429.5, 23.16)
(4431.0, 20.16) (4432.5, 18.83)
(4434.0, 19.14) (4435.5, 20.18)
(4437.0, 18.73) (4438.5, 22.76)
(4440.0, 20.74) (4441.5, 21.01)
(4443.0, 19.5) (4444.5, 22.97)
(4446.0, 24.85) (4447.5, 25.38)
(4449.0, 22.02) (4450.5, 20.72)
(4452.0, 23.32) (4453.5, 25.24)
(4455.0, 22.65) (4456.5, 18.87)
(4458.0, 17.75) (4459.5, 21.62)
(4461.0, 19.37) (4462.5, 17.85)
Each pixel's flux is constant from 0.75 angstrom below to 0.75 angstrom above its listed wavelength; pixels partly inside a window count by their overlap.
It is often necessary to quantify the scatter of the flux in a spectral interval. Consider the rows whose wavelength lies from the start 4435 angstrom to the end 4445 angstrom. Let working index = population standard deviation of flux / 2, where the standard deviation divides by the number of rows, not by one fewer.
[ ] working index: 0.73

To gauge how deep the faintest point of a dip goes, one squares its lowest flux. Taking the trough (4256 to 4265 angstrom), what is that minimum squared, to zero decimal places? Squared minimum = 224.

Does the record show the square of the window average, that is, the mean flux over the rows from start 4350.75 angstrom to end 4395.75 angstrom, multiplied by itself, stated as 378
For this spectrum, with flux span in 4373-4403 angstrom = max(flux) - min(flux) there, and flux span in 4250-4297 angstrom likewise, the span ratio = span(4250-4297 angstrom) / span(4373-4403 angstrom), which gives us 1.1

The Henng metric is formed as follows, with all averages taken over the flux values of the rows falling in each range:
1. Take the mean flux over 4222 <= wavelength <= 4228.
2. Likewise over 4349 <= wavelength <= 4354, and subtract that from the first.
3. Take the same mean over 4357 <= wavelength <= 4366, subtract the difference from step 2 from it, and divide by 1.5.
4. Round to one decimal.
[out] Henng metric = 16.5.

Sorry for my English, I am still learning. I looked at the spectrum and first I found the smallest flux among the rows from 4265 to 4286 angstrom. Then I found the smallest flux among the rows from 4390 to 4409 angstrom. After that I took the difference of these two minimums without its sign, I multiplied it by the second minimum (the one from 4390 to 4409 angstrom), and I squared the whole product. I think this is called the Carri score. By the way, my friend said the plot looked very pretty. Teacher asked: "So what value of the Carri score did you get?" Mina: 440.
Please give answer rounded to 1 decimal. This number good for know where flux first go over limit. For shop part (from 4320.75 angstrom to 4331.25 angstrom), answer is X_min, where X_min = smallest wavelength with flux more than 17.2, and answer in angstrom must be 4321.5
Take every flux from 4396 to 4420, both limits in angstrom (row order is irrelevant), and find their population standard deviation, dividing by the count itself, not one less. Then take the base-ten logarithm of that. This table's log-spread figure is 0.31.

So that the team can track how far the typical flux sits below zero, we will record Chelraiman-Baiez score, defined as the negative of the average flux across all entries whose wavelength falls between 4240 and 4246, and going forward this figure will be -17.0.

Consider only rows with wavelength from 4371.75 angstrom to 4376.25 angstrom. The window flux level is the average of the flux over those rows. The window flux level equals 19.2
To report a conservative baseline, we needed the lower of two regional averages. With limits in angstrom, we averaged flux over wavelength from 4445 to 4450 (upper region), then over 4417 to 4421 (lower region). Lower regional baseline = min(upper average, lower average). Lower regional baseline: 22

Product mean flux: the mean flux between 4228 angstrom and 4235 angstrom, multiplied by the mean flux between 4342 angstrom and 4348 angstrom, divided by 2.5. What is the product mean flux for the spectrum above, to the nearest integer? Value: 123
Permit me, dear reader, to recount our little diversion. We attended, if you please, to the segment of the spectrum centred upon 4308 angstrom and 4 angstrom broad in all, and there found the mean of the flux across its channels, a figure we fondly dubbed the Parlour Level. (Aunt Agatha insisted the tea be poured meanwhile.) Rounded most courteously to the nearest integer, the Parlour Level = 12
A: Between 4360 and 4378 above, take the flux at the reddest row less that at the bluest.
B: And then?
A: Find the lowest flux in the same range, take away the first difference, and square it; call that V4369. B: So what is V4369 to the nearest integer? 417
